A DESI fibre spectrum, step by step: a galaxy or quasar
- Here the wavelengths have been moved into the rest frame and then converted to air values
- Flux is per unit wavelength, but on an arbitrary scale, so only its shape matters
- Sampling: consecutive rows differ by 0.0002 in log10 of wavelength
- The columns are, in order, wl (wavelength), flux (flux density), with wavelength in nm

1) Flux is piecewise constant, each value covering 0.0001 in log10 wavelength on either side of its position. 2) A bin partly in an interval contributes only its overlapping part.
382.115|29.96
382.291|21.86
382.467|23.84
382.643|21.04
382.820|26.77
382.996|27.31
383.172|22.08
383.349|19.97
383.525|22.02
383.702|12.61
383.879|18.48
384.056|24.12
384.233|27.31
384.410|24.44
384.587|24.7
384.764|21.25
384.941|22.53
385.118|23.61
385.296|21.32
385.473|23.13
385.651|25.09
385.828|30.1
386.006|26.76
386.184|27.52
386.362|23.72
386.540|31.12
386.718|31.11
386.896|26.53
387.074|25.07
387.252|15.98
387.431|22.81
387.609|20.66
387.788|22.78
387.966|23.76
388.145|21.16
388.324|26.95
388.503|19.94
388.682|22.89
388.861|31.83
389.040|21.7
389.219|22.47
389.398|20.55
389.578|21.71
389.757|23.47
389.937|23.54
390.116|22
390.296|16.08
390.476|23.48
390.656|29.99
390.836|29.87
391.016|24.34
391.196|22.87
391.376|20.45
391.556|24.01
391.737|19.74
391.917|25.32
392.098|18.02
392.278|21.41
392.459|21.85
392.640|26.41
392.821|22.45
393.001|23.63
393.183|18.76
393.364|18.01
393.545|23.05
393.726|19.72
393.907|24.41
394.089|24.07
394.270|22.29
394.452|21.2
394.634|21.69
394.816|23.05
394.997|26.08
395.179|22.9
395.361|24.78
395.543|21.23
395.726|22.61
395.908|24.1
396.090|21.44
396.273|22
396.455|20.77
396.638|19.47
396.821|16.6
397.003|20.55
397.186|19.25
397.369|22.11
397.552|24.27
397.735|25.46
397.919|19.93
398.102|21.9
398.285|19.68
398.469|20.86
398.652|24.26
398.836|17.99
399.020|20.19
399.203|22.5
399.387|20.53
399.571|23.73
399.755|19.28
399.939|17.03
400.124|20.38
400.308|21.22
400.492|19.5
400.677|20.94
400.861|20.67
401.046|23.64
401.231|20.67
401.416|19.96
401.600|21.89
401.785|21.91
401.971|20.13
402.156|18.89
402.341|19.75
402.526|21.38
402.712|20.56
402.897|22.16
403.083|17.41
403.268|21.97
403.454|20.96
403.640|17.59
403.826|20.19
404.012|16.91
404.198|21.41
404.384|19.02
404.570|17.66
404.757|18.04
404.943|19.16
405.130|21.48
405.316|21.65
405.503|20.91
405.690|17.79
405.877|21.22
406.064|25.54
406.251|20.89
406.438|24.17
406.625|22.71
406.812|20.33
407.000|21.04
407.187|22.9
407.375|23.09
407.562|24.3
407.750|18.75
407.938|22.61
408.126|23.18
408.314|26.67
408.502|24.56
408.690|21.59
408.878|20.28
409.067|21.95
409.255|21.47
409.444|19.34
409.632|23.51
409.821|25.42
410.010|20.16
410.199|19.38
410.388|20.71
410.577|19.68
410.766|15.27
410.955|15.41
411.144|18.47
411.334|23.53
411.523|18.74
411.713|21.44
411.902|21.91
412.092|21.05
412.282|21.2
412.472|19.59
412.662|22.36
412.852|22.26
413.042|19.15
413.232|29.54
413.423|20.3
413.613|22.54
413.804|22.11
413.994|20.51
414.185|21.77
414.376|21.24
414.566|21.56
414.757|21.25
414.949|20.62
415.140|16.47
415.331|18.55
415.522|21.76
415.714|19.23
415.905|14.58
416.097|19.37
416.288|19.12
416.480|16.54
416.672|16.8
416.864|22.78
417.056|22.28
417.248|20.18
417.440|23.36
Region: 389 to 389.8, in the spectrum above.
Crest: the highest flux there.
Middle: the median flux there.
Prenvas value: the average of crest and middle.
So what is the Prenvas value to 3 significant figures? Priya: 22.6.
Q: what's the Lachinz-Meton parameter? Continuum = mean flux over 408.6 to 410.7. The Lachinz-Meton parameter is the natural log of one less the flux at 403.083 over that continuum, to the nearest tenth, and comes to -1.7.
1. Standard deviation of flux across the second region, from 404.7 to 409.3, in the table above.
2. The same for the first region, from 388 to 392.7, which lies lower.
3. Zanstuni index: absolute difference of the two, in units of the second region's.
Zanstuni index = 0.64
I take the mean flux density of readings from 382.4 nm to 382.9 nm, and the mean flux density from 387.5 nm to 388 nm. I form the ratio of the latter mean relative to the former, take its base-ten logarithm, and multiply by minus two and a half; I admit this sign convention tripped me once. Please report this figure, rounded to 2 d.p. 0.07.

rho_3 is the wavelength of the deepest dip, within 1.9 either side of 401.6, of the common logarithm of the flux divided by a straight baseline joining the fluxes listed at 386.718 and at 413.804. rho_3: 399.939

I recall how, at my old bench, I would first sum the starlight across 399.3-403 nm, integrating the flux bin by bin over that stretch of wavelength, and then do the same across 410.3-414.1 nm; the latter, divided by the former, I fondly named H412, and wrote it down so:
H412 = 1.03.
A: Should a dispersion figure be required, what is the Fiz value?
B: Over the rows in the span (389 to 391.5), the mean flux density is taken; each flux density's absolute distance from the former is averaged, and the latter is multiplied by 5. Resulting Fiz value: 12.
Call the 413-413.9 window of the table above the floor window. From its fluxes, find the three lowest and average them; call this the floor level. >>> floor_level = 20.5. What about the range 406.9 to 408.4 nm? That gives 20.8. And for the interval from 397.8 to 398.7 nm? 20.2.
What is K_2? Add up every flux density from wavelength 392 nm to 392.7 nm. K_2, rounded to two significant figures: 88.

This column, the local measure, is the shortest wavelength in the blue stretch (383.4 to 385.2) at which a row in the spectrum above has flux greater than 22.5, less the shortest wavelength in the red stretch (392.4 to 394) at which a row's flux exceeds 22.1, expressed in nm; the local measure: -8.58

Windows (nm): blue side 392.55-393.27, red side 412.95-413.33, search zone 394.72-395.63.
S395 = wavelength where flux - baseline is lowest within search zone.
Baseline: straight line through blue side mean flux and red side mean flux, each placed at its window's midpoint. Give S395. 395.543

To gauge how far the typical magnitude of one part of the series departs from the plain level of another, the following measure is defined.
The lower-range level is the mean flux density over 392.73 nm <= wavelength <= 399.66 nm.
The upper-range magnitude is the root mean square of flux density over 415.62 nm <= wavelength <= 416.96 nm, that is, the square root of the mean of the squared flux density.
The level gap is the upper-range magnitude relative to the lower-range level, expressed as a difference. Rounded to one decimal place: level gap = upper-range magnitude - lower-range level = -3.3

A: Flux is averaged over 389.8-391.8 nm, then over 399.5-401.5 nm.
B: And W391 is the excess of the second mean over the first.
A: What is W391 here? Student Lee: -2.7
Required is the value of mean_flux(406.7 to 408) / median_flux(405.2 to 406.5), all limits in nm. 1.03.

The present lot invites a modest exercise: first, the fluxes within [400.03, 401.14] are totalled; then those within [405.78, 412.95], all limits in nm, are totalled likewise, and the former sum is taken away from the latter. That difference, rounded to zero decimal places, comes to 690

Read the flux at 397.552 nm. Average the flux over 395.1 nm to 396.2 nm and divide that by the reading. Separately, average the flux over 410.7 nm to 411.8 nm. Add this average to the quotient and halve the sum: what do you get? 9.9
